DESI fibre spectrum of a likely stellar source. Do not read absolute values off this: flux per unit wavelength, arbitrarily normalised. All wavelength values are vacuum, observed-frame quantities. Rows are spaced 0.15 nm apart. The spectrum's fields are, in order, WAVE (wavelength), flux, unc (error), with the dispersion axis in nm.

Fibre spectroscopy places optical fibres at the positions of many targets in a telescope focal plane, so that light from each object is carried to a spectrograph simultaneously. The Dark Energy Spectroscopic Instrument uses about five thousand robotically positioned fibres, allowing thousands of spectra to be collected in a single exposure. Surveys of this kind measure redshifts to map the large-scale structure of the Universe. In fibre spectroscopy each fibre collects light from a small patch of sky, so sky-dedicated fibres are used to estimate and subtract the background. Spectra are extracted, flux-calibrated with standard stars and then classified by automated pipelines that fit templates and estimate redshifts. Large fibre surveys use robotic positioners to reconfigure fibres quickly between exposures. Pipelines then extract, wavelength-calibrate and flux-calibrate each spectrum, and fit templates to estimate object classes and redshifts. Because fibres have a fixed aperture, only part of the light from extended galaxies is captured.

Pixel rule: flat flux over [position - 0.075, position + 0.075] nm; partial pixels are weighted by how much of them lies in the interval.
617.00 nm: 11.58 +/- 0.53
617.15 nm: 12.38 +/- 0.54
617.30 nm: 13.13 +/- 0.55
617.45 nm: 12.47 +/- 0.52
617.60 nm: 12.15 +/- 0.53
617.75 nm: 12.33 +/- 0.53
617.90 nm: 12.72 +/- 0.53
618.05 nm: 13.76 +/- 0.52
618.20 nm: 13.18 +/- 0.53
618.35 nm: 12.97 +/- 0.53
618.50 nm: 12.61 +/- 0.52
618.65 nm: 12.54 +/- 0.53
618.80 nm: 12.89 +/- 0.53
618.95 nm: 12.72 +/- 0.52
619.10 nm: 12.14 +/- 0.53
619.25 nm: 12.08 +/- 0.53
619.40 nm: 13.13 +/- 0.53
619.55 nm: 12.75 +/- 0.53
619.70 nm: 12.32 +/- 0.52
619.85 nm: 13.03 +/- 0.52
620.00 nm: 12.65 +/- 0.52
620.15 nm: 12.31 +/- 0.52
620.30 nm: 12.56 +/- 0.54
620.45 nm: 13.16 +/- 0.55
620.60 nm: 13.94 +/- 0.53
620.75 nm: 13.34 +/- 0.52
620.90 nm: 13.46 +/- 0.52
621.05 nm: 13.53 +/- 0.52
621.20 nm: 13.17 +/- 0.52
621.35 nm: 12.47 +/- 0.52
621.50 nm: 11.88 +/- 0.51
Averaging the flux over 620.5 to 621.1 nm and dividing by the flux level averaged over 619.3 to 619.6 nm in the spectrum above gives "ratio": 1.05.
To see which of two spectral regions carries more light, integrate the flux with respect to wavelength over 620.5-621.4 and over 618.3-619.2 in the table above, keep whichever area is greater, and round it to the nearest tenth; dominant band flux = 12.0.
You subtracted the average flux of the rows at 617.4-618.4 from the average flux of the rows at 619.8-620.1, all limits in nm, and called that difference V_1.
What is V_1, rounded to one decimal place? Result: 0.0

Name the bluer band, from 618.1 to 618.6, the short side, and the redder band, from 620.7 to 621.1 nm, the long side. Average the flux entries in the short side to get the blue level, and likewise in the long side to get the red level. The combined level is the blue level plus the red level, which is 26.4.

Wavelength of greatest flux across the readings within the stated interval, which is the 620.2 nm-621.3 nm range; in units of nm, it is 620.60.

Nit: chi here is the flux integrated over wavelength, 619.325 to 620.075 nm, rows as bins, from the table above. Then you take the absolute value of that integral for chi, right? 9.58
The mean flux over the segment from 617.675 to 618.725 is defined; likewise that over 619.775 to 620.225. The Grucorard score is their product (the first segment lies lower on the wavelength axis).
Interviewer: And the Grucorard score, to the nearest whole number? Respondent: 163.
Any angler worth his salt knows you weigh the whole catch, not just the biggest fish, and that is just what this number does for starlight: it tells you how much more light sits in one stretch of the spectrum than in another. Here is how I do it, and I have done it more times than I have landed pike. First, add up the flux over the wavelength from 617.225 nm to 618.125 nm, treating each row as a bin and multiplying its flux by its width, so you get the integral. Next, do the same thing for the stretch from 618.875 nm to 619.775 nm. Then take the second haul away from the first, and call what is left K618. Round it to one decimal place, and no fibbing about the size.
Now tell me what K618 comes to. 0.2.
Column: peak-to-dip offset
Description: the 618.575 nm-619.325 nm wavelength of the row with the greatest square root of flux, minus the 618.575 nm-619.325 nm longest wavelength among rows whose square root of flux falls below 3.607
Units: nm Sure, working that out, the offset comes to -0.45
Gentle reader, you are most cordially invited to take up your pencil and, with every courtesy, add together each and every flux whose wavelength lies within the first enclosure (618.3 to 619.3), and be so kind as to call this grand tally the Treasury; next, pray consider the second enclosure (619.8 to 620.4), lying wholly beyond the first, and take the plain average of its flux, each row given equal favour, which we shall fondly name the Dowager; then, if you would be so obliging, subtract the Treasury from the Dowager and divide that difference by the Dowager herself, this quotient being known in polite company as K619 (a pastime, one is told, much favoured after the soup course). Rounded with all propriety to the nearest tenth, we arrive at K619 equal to -6.0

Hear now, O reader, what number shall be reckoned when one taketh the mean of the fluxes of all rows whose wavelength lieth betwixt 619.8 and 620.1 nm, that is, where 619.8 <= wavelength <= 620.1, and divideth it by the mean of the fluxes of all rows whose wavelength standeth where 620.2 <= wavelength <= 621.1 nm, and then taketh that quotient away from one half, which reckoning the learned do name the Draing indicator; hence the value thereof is -0.46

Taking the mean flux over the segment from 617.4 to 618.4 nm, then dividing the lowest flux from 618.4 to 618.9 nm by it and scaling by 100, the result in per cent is 98.0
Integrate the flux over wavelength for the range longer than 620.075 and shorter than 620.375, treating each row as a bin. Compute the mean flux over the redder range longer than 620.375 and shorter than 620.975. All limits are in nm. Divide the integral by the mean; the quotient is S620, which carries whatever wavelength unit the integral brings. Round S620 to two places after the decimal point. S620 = 0.28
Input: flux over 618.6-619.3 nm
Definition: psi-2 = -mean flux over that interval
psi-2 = -12.5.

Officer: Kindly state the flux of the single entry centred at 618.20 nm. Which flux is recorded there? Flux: 13.18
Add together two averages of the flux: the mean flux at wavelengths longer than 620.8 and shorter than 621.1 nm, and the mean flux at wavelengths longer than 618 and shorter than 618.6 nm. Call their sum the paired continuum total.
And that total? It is 26.6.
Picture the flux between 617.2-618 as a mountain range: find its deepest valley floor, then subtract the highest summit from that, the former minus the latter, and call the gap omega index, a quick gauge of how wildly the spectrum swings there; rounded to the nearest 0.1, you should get -1.0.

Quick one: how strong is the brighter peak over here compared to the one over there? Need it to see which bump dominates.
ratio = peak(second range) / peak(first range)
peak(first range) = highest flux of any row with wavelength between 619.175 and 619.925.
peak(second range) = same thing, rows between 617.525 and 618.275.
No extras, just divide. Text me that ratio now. 1.05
